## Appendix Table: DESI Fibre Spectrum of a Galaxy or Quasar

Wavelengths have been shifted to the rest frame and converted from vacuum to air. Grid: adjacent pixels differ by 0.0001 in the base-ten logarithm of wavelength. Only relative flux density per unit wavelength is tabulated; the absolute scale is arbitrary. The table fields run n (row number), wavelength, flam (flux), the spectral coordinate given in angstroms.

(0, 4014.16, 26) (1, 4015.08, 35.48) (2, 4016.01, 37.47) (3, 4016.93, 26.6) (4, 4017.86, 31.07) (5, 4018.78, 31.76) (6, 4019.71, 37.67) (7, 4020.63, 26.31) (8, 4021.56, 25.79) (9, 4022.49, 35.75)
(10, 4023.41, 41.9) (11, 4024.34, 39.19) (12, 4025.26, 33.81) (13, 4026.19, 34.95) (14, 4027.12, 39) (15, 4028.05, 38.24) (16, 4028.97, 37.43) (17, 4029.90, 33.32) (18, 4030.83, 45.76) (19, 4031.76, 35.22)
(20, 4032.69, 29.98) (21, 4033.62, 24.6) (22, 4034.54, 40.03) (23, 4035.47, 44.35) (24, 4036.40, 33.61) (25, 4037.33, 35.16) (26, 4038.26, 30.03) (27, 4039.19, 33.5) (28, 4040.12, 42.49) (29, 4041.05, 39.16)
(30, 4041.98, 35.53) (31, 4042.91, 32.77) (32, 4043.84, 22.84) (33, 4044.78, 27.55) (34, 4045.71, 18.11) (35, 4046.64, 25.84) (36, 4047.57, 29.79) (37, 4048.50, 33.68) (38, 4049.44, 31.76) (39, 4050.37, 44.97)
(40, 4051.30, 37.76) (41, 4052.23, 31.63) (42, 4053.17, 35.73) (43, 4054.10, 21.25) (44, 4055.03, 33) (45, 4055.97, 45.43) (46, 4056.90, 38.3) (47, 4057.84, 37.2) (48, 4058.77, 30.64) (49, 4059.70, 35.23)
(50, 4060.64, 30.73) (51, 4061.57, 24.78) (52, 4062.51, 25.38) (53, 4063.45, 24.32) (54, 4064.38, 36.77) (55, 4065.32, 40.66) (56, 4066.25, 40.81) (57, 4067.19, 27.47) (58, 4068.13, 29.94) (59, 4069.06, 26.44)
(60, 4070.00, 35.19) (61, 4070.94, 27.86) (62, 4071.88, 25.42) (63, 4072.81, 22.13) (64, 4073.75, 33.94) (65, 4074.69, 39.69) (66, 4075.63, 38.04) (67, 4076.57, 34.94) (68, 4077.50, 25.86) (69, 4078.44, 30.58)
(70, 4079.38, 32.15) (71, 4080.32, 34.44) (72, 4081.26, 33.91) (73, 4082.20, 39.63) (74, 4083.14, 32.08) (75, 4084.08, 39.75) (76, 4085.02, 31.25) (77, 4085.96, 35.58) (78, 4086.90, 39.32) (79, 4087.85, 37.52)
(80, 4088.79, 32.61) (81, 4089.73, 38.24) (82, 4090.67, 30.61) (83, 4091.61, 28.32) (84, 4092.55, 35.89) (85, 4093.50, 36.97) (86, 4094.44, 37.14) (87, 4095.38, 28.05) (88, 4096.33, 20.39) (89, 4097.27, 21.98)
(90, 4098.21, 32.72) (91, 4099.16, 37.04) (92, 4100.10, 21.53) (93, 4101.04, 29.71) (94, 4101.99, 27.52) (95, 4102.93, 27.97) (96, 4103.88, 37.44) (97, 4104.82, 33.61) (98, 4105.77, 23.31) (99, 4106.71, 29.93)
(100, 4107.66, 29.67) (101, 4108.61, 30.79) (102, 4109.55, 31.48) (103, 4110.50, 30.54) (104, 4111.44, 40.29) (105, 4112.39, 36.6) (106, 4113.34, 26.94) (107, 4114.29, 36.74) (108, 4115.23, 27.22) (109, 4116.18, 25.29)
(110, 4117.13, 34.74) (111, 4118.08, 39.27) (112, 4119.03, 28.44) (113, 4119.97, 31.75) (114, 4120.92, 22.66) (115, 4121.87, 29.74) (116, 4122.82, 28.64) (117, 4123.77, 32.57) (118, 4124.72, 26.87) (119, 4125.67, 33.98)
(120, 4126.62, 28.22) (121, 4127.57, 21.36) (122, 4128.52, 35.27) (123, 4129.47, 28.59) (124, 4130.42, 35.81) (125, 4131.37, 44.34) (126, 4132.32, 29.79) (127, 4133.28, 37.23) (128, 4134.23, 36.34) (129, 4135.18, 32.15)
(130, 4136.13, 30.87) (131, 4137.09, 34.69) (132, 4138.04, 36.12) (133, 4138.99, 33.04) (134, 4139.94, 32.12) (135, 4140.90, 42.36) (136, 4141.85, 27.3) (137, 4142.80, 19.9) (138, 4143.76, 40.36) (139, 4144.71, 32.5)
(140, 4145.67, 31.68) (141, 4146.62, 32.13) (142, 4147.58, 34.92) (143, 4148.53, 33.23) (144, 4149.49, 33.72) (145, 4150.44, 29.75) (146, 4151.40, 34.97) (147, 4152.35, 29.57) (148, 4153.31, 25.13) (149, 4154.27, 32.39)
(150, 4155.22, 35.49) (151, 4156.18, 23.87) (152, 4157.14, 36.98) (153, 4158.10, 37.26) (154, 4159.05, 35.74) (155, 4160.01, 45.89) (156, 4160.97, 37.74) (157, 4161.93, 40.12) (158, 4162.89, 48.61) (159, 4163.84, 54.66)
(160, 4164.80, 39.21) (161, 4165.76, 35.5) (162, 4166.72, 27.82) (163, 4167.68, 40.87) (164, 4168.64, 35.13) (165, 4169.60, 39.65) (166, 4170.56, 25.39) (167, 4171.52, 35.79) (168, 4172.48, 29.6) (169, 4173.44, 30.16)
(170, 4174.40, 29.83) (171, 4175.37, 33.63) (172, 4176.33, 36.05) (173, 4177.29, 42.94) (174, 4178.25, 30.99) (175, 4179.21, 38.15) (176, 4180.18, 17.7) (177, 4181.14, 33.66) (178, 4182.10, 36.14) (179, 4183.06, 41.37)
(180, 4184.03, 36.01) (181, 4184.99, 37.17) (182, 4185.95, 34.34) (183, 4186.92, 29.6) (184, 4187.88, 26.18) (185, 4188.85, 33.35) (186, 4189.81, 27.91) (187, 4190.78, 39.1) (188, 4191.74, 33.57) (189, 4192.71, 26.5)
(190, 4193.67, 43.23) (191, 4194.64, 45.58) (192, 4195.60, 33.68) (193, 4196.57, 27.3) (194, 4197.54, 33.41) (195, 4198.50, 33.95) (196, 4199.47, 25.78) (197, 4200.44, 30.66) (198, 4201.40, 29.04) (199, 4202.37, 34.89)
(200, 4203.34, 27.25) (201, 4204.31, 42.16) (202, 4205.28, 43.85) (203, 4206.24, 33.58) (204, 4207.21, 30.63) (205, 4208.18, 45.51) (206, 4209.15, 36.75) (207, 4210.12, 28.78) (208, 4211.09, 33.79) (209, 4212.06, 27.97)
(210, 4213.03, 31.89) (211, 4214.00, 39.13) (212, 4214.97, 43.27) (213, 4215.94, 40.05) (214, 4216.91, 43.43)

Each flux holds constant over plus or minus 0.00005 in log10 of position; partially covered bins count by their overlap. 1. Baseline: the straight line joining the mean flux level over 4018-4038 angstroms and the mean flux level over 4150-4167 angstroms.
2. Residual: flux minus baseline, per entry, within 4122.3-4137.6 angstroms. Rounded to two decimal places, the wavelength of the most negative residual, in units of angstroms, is 4127.57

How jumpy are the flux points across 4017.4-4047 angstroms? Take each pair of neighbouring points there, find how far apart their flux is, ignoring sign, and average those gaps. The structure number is 5.8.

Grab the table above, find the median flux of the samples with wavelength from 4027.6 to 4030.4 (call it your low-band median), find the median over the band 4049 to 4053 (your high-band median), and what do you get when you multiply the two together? 1301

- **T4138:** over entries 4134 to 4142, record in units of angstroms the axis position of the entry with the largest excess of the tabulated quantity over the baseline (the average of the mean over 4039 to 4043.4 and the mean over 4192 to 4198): 4140.90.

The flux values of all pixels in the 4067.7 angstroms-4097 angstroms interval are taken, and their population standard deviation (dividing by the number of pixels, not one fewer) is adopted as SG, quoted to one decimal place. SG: 5.2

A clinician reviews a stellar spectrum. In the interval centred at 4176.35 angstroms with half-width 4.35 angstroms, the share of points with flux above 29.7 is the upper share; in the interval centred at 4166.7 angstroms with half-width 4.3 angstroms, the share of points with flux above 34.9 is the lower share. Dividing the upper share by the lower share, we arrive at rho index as 1.0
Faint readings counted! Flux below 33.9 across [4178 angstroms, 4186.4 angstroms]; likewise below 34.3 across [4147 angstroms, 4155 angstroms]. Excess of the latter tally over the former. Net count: 3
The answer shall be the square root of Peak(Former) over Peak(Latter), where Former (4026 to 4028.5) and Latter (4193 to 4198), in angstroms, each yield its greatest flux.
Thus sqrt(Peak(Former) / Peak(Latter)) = 0.93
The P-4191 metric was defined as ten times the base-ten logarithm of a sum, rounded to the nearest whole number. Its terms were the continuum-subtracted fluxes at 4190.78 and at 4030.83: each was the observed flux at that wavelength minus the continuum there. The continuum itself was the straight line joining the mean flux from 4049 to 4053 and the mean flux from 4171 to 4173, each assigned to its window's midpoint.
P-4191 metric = 12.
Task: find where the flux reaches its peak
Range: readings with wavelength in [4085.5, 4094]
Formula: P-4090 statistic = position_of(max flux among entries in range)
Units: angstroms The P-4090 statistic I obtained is 4086.90 angstroms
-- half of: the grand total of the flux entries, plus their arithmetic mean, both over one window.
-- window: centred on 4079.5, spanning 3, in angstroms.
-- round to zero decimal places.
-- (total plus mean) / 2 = 65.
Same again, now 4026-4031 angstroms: 133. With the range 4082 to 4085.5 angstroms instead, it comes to 89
